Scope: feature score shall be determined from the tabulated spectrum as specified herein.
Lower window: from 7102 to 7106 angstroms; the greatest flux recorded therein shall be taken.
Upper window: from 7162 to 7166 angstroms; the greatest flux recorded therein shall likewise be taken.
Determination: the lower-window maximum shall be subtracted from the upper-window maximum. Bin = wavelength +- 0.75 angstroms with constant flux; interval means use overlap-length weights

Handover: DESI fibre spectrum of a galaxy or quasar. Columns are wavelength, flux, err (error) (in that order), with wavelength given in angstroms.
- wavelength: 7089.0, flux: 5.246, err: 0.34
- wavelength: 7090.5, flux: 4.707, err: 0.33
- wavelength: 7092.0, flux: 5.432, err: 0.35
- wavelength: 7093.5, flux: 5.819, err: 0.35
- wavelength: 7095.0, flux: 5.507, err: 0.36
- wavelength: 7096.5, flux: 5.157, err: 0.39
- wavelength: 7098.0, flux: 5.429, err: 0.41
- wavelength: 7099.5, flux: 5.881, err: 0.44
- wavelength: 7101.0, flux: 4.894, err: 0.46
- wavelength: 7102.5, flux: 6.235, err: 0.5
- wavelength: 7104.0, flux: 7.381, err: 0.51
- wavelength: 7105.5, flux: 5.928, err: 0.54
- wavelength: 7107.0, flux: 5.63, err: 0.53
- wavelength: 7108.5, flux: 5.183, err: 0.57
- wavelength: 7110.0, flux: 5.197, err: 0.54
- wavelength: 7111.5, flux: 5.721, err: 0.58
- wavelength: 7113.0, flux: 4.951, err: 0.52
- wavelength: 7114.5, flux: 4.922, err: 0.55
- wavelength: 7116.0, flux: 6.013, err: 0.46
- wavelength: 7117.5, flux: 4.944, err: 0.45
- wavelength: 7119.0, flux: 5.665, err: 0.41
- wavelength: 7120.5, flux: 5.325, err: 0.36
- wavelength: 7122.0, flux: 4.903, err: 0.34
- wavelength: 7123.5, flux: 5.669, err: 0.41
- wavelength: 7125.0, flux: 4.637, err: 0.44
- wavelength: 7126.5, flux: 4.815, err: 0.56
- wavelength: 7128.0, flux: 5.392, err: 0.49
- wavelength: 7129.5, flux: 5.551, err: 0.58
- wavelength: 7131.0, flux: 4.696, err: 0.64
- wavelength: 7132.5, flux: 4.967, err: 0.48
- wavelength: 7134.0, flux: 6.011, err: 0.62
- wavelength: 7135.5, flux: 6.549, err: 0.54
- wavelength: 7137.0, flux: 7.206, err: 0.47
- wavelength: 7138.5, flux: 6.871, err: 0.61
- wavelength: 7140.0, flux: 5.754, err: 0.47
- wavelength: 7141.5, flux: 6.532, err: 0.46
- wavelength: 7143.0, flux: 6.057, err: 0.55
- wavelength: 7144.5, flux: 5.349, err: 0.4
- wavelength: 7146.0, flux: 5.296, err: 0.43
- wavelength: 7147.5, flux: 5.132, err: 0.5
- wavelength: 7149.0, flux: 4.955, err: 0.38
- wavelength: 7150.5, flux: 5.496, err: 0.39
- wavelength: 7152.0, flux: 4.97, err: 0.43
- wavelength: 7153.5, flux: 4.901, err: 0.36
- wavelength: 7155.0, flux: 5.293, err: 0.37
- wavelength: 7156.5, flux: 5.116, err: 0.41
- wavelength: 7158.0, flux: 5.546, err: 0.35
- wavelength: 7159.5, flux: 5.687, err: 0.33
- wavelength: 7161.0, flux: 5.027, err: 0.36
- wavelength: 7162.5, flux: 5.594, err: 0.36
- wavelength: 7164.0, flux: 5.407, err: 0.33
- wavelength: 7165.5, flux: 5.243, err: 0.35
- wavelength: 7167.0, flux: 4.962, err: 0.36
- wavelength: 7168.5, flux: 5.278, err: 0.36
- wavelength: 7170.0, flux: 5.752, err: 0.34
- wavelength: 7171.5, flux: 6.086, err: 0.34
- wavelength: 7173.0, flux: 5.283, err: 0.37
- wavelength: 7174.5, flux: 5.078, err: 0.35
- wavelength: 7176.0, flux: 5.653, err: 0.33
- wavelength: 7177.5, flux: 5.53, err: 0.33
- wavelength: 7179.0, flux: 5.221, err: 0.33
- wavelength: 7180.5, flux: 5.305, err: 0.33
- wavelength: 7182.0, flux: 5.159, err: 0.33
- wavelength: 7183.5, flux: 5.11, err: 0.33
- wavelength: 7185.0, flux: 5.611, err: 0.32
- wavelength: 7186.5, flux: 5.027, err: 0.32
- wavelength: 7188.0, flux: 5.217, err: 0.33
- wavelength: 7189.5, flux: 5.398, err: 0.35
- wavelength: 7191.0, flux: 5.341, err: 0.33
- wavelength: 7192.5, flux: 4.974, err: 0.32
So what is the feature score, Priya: -1.8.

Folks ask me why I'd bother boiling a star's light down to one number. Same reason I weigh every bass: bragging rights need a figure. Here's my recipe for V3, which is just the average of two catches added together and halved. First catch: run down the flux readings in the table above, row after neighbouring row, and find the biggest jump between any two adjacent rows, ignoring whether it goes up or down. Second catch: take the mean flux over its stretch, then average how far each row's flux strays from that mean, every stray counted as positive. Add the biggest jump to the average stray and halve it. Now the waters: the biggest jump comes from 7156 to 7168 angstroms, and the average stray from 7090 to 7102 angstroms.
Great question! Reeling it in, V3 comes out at 0.49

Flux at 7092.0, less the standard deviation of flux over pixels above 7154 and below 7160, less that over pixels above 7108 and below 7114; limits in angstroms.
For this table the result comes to 4.9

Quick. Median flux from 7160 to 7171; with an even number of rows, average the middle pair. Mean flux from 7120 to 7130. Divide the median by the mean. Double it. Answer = 2.04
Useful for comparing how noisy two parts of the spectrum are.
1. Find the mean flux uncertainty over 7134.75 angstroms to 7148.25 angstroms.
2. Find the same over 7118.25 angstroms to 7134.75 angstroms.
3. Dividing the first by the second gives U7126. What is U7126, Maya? 1.02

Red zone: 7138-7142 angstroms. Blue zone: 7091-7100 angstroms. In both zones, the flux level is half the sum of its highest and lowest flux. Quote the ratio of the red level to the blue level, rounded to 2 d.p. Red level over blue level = 1.14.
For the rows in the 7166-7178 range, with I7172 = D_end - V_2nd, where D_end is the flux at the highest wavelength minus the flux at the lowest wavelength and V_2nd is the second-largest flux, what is -5.2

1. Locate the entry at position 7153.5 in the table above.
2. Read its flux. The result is 4.901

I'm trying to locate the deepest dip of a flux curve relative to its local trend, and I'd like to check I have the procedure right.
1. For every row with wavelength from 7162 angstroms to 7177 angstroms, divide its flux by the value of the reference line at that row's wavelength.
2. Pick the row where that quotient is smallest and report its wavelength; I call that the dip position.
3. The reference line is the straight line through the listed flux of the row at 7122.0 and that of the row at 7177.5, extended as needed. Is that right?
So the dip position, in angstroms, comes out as 7167.0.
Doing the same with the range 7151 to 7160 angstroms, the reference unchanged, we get 7153.5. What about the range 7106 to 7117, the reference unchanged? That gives 7114.5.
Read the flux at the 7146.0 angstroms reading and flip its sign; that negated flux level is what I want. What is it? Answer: -5.3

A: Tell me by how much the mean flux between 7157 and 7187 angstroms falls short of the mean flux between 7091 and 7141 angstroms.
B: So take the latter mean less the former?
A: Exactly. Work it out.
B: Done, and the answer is 0.2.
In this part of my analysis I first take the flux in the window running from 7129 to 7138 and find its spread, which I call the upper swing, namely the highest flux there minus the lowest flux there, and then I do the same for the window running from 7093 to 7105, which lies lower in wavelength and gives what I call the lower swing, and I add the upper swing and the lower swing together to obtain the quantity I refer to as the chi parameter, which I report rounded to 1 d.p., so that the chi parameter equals 5.0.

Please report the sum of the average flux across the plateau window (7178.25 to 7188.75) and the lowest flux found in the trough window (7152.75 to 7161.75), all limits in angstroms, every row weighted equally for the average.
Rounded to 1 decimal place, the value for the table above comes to 10.1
